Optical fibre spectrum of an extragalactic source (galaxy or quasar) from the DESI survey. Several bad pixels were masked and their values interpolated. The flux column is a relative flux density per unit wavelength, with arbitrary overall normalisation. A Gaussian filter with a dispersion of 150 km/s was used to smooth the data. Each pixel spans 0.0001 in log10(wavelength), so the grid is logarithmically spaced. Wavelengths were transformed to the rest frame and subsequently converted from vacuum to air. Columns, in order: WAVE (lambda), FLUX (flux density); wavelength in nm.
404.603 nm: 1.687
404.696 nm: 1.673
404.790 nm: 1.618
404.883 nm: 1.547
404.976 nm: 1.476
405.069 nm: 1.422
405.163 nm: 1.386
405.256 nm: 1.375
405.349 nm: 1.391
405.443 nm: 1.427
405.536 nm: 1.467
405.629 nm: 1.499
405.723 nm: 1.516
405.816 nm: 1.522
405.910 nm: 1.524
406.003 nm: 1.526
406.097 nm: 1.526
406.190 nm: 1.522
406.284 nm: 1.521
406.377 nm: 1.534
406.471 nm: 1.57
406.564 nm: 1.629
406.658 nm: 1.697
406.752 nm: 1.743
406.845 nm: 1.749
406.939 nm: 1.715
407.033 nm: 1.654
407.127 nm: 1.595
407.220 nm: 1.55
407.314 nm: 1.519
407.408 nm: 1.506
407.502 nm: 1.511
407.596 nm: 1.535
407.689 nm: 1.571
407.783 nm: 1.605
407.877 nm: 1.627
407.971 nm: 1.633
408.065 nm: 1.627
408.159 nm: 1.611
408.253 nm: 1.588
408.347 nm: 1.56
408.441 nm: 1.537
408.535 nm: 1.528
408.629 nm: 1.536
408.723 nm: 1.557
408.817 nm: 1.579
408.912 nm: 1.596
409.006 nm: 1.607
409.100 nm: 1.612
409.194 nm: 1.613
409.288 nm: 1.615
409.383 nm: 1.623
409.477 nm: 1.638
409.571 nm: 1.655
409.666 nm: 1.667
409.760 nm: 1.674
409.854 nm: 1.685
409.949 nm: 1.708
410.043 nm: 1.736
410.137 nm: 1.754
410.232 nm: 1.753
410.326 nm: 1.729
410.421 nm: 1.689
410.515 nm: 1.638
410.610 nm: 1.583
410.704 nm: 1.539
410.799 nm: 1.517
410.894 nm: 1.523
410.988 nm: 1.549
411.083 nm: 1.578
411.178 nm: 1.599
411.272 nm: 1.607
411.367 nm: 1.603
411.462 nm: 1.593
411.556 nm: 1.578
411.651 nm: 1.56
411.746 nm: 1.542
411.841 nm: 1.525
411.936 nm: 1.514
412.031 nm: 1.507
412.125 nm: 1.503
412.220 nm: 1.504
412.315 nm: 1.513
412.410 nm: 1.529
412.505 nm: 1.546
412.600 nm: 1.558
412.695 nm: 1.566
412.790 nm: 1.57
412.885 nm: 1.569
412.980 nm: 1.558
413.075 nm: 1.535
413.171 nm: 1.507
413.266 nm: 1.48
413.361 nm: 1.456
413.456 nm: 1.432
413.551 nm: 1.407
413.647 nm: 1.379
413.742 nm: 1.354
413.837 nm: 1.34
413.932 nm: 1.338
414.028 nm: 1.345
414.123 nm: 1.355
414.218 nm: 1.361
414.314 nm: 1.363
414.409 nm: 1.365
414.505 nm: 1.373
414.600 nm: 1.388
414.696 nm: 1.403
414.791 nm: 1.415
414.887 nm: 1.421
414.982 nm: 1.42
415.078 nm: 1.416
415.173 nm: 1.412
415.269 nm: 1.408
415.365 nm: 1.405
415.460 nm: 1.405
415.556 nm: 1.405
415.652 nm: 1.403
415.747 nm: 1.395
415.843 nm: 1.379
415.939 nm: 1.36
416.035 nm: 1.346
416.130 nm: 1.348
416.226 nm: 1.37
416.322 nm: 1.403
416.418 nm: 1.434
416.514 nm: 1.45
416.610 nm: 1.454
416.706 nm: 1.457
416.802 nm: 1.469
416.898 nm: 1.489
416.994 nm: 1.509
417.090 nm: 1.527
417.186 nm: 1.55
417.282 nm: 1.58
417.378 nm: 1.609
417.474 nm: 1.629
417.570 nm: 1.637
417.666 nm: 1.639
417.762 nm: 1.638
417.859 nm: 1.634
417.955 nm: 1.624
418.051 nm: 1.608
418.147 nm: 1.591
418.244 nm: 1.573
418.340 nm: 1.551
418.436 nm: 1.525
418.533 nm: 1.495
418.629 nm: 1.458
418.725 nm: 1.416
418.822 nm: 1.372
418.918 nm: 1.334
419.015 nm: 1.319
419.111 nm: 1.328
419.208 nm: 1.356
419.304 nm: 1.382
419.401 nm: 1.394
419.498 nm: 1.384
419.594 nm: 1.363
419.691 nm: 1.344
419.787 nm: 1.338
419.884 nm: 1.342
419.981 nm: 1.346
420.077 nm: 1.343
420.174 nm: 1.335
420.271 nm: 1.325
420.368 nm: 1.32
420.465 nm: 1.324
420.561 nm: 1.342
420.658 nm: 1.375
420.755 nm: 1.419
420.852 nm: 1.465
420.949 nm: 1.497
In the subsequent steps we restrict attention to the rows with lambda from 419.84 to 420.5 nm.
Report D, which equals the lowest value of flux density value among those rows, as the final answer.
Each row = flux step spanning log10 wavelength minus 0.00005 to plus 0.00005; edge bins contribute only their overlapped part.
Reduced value 1.32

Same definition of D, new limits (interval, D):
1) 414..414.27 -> 1.345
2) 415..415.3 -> 1.408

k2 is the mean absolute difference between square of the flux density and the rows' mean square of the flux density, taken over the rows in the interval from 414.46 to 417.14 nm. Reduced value 0.09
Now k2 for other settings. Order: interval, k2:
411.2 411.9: 0.08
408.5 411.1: 0.19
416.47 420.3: 0.29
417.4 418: 0.02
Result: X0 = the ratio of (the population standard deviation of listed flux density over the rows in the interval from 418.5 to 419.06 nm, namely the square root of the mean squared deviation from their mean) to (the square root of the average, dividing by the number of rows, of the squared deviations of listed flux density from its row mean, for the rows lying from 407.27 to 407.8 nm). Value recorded 1.8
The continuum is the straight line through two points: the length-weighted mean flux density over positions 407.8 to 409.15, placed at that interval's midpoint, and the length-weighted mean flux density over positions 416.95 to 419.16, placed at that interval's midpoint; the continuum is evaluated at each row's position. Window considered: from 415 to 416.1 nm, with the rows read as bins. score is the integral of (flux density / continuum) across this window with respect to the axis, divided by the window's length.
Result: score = 0.90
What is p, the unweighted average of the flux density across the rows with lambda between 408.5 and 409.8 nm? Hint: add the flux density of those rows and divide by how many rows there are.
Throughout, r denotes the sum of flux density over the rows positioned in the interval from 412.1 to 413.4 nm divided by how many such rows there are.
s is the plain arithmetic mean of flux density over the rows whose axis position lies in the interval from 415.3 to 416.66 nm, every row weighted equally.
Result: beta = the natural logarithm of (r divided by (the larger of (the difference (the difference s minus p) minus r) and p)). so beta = -0.050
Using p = 1.61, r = 1.53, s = 1.40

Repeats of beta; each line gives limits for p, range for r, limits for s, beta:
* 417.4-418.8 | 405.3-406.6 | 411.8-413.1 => -0.039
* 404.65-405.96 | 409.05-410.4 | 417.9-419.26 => 0.118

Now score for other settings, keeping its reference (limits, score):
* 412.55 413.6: 0.97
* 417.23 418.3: 1.06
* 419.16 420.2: 0.89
